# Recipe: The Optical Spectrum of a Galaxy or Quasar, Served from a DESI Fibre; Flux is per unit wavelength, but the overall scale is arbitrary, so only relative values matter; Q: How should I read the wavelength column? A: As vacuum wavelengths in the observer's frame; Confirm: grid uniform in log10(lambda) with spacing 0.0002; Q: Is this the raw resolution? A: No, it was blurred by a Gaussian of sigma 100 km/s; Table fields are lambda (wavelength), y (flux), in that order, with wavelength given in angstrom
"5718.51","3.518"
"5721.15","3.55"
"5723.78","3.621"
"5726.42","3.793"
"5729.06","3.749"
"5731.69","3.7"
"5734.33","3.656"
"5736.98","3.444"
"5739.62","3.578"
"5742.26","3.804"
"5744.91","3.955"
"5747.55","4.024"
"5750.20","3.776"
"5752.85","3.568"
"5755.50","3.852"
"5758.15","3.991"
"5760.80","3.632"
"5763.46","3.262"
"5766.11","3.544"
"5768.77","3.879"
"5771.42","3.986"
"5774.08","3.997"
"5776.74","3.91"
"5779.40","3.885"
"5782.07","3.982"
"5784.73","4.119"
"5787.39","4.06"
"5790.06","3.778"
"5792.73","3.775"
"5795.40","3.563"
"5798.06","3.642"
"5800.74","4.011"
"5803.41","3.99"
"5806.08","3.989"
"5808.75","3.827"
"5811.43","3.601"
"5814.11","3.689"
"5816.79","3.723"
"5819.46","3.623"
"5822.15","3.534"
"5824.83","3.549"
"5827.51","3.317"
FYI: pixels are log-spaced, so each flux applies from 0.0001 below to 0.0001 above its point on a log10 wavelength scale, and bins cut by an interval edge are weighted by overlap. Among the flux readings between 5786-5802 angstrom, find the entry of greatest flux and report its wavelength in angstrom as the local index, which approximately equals 5787.39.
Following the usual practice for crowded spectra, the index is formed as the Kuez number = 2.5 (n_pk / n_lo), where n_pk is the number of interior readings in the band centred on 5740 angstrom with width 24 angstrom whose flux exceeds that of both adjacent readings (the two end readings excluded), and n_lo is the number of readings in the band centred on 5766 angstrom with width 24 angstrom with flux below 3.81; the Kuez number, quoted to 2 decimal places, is 0.83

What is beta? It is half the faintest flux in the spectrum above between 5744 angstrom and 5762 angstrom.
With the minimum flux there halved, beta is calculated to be 1.78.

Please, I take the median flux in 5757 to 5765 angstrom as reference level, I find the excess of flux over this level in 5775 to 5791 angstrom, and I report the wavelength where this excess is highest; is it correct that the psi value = 5784.73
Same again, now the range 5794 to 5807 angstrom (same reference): 5800.74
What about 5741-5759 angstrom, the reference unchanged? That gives 5747.55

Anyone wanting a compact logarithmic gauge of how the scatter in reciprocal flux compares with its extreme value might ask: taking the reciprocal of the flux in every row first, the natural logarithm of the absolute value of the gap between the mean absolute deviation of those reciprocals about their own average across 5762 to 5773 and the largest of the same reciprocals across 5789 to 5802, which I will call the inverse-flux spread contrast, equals -1.34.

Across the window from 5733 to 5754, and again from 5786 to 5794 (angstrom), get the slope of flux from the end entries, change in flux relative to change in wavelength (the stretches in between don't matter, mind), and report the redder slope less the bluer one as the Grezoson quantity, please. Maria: -0.05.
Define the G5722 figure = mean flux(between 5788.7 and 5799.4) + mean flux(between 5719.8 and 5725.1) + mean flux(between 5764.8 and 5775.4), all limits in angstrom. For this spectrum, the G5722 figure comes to 11.1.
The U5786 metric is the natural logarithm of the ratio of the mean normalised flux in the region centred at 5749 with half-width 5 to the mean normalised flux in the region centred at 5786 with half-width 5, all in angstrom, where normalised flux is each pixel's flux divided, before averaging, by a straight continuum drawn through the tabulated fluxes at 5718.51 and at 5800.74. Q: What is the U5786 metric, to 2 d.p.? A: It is 0.02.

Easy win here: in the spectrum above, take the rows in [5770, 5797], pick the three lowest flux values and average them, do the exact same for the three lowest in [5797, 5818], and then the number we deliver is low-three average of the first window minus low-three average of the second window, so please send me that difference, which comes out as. 0.06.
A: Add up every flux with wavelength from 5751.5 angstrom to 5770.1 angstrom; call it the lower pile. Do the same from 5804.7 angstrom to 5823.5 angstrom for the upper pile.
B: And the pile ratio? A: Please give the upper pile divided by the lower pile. 1.01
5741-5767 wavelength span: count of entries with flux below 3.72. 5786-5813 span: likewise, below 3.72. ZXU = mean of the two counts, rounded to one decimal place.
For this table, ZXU 3.5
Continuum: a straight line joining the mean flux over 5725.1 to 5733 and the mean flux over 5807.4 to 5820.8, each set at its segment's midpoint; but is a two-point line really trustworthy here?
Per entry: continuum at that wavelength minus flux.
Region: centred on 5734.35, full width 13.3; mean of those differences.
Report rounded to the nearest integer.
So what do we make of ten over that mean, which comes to 84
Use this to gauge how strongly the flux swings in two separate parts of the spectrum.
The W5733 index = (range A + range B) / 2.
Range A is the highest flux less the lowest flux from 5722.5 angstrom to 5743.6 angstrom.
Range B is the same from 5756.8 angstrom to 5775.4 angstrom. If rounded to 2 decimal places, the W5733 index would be 0.55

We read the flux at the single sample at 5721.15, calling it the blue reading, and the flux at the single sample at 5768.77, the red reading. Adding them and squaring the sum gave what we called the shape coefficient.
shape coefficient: 55.2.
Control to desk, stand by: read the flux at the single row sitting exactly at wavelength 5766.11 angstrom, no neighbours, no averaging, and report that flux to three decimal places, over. 3.544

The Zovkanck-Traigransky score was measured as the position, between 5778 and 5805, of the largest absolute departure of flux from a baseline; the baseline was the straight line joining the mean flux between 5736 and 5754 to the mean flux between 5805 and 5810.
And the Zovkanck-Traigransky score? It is 5795.40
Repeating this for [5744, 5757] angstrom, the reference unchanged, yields 5747.55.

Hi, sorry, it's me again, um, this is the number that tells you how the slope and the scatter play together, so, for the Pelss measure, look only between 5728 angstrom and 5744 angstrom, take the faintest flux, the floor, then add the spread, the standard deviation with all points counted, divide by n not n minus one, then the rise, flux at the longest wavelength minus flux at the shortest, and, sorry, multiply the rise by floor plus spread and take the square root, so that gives 0.44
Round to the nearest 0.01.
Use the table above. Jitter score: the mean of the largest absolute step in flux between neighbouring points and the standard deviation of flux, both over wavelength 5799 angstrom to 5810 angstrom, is 0.12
